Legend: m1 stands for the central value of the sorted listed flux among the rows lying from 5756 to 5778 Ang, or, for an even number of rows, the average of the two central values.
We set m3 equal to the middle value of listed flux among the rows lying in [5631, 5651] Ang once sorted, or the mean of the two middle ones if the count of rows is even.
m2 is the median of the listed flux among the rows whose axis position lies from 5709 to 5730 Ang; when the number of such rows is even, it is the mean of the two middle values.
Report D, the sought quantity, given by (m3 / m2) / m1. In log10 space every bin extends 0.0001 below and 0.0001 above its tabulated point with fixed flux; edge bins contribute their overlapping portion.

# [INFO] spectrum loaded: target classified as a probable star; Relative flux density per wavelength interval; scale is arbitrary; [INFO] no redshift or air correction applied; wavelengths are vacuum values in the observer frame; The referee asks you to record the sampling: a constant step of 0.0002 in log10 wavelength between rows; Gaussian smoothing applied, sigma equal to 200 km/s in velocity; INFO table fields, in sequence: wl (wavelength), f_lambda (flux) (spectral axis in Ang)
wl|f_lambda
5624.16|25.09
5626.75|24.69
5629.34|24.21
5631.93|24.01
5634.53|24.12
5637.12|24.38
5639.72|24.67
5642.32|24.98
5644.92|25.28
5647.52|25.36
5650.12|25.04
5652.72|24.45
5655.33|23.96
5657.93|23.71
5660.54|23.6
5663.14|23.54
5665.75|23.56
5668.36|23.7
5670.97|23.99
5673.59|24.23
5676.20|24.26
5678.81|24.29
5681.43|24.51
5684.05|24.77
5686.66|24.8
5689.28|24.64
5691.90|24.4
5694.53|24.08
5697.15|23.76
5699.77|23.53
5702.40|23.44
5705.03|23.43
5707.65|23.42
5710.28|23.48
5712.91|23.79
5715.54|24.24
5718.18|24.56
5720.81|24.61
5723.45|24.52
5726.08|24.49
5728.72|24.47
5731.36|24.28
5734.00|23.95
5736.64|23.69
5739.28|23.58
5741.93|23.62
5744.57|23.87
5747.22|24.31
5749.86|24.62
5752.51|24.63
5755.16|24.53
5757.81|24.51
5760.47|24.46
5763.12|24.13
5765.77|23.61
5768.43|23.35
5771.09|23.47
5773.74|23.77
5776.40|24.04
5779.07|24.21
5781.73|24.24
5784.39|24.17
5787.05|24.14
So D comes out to 0.0424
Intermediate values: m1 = 23.9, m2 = 24.5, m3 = 24.8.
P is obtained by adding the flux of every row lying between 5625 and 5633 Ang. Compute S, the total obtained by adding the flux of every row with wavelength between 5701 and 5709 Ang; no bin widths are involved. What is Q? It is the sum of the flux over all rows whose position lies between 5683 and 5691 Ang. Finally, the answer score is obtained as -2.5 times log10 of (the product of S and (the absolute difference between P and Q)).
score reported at -4.9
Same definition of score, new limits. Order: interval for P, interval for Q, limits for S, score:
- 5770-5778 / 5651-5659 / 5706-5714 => -4.4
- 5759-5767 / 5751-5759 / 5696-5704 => -5.0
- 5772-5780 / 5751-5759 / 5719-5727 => -5.2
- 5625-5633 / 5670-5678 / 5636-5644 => -3.8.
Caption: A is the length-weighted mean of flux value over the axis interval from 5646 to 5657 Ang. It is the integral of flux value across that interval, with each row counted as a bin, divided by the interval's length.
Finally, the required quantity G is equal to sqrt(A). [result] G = 4.97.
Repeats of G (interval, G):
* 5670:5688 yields 4.94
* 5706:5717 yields 4.87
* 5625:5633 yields 4.94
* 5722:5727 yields 4.95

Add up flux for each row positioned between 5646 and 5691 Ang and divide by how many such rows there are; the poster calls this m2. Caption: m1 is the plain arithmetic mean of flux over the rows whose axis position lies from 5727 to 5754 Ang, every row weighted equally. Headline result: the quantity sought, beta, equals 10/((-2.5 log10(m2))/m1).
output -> -69.6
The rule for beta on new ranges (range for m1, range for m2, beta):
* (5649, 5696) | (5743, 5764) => -69.8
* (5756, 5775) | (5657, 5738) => -69.2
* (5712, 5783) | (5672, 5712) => -69.9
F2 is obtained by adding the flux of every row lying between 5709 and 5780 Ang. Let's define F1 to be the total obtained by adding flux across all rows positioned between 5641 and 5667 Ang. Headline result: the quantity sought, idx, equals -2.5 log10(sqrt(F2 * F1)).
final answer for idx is -6.50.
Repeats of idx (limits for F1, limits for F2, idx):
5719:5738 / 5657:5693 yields -5.95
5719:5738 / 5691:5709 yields -5.56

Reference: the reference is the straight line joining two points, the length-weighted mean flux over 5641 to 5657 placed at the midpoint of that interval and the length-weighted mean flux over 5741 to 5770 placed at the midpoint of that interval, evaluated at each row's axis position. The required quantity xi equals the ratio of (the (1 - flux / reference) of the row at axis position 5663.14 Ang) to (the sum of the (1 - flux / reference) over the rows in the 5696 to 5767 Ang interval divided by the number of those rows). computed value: 5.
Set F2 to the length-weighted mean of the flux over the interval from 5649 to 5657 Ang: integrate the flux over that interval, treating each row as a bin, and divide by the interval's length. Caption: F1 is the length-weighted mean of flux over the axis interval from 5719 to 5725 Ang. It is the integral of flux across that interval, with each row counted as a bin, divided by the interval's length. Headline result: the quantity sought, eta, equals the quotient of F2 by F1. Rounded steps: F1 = 24.58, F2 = 24.4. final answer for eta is 0.99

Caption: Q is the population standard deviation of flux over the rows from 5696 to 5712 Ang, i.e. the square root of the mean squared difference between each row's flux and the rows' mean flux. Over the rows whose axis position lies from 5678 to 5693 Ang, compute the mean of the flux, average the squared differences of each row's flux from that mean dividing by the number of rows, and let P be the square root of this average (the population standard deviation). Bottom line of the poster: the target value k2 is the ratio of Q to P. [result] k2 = 0.6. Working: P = 0.19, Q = 0.1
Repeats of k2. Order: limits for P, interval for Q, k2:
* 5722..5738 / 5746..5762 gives 0.3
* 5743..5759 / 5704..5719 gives 1.7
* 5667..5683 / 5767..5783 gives 1.3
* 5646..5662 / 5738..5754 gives 0.7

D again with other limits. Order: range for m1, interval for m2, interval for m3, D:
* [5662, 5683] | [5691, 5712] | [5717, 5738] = 0.0432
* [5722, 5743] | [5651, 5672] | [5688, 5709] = 0.0414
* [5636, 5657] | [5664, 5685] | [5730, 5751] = 0.0397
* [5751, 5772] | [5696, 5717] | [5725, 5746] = 0.0419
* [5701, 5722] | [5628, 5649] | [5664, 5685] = 0.0418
